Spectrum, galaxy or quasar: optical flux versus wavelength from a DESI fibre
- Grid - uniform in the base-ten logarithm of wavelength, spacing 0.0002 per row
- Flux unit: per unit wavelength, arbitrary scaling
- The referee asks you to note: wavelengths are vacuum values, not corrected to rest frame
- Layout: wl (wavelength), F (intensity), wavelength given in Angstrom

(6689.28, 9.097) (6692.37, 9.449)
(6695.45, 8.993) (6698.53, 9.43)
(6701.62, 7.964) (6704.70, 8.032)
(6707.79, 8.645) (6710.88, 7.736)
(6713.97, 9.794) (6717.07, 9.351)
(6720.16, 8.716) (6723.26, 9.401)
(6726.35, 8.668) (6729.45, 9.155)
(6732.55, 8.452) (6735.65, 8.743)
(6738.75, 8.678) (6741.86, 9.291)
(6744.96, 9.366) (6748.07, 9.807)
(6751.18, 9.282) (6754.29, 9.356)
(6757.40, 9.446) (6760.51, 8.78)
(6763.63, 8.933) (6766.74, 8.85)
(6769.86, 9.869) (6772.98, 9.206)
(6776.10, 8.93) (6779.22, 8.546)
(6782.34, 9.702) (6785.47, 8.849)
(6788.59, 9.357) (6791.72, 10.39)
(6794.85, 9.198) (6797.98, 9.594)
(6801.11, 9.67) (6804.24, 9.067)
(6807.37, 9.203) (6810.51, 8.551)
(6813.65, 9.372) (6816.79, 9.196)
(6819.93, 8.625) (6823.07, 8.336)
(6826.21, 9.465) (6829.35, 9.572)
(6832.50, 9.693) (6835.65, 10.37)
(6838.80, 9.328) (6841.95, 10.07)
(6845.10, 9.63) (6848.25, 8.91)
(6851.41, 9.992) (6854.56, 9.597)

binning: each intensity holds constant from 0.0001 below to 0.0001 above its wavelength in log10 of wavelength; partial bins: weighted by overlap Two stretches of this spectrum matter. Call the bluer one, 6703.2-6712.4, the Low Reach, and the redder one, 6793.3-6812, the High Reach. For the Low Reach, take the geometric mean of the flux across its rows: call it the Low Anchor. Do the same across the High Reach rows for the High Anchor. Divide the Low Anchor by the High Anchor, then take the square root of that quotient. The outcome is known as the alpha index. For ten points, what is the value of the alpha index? 0.940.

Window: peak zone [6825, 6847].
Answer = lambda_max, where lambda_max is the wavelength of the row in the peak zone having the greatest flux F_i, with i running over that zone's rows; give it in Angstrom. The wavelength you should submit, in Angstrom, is 6835.65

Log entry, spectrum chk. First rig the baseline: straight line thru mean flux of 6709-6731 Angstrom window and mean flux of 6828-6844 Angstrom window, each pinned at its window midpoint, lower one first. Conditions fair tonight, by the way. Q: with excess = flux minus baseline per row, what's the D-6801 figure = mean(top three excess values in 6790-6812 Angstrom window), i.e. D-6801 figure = 0.36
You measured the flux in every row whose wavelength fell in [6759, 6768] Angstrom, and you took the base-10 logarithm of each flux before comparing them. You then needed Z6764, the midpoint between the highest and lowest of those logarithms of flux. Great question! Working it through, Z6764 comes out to 0.947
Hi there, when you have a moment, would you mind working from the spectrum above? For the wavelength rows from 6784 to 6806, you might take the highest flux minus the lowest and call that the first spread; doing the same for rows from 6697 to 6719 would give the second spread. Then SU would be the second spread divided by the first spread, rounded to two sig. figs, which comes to 1.3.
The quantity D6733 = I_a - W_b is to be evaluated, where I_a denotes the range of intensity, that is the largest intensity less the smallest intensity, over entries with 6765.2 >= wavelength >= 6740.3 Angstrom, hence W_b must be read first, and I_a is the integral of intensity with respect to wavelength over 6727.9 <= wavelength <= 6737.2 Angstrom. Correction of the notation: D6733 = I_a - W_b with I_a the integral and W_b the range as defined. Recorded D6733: 81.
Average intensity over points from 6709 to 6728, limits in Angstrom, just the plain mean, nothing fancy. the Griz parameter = 8.9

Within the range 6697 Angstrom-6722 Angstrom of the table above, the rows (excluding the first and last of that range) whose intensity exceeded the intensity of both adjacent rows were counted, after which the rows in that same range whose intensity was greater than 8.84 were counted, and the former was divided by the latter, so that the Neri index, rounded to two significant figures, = 0.67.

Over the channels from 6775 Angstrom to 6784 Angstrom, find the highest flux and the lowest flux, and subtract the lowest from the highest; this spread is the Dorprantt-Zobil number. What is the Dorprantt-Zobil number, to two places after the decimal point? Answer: 1.16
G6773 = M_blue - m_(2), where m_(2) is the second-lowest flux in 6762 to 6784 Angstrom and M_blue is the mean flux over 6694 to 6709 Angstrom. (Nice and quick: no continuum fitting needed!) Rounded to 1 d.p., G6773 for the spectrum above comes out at -0.2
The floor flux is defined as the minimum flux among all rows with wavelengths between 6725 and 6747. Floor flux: 8.452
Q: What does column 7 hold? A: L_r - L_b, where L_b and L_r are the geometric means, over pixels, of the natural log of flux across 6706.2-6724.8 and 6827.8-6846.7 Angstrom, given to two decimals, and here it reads 0.09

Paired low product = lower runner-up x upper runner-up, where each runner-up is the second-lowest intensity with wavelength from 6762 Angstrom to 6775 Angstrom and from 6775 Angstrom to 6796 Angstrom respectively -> 79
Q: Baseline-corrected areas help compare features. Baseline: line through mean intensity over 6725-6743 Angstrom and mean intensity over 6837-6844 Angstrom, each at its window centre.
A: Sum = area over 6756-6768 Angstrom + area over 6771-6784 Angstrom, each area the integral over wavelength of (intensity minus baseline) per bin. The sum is -2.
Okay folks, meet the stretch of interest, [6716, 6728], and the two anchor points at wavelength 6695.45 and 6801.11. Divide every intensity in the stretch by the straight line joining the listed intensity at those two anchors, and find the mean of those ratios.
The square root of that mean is 0.993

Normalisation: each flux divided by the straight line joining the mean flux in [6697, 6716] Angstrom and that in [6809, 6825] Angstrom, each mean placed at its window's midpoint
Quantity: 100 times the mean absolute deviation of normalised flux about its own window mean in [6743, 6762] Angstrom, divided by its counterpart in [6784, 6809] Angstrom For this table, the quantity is 60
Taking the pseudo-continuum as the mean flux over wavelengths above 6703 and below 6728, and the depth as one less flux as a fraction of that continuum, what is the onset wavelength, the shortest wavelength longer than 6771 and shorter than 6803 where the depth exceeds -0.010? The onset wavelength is 6779.22 Angstrom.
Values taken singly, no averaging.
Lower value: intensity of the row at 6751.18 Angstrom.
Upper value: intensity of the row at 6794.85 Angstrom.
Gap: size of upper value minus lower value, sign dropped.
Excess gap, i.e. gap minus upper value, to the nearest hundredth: -9.11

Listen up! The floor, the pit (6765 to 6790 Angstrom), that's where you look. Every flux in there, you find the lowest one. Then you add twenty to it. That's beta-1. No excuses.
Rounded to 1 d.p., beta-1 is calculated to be 28.5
